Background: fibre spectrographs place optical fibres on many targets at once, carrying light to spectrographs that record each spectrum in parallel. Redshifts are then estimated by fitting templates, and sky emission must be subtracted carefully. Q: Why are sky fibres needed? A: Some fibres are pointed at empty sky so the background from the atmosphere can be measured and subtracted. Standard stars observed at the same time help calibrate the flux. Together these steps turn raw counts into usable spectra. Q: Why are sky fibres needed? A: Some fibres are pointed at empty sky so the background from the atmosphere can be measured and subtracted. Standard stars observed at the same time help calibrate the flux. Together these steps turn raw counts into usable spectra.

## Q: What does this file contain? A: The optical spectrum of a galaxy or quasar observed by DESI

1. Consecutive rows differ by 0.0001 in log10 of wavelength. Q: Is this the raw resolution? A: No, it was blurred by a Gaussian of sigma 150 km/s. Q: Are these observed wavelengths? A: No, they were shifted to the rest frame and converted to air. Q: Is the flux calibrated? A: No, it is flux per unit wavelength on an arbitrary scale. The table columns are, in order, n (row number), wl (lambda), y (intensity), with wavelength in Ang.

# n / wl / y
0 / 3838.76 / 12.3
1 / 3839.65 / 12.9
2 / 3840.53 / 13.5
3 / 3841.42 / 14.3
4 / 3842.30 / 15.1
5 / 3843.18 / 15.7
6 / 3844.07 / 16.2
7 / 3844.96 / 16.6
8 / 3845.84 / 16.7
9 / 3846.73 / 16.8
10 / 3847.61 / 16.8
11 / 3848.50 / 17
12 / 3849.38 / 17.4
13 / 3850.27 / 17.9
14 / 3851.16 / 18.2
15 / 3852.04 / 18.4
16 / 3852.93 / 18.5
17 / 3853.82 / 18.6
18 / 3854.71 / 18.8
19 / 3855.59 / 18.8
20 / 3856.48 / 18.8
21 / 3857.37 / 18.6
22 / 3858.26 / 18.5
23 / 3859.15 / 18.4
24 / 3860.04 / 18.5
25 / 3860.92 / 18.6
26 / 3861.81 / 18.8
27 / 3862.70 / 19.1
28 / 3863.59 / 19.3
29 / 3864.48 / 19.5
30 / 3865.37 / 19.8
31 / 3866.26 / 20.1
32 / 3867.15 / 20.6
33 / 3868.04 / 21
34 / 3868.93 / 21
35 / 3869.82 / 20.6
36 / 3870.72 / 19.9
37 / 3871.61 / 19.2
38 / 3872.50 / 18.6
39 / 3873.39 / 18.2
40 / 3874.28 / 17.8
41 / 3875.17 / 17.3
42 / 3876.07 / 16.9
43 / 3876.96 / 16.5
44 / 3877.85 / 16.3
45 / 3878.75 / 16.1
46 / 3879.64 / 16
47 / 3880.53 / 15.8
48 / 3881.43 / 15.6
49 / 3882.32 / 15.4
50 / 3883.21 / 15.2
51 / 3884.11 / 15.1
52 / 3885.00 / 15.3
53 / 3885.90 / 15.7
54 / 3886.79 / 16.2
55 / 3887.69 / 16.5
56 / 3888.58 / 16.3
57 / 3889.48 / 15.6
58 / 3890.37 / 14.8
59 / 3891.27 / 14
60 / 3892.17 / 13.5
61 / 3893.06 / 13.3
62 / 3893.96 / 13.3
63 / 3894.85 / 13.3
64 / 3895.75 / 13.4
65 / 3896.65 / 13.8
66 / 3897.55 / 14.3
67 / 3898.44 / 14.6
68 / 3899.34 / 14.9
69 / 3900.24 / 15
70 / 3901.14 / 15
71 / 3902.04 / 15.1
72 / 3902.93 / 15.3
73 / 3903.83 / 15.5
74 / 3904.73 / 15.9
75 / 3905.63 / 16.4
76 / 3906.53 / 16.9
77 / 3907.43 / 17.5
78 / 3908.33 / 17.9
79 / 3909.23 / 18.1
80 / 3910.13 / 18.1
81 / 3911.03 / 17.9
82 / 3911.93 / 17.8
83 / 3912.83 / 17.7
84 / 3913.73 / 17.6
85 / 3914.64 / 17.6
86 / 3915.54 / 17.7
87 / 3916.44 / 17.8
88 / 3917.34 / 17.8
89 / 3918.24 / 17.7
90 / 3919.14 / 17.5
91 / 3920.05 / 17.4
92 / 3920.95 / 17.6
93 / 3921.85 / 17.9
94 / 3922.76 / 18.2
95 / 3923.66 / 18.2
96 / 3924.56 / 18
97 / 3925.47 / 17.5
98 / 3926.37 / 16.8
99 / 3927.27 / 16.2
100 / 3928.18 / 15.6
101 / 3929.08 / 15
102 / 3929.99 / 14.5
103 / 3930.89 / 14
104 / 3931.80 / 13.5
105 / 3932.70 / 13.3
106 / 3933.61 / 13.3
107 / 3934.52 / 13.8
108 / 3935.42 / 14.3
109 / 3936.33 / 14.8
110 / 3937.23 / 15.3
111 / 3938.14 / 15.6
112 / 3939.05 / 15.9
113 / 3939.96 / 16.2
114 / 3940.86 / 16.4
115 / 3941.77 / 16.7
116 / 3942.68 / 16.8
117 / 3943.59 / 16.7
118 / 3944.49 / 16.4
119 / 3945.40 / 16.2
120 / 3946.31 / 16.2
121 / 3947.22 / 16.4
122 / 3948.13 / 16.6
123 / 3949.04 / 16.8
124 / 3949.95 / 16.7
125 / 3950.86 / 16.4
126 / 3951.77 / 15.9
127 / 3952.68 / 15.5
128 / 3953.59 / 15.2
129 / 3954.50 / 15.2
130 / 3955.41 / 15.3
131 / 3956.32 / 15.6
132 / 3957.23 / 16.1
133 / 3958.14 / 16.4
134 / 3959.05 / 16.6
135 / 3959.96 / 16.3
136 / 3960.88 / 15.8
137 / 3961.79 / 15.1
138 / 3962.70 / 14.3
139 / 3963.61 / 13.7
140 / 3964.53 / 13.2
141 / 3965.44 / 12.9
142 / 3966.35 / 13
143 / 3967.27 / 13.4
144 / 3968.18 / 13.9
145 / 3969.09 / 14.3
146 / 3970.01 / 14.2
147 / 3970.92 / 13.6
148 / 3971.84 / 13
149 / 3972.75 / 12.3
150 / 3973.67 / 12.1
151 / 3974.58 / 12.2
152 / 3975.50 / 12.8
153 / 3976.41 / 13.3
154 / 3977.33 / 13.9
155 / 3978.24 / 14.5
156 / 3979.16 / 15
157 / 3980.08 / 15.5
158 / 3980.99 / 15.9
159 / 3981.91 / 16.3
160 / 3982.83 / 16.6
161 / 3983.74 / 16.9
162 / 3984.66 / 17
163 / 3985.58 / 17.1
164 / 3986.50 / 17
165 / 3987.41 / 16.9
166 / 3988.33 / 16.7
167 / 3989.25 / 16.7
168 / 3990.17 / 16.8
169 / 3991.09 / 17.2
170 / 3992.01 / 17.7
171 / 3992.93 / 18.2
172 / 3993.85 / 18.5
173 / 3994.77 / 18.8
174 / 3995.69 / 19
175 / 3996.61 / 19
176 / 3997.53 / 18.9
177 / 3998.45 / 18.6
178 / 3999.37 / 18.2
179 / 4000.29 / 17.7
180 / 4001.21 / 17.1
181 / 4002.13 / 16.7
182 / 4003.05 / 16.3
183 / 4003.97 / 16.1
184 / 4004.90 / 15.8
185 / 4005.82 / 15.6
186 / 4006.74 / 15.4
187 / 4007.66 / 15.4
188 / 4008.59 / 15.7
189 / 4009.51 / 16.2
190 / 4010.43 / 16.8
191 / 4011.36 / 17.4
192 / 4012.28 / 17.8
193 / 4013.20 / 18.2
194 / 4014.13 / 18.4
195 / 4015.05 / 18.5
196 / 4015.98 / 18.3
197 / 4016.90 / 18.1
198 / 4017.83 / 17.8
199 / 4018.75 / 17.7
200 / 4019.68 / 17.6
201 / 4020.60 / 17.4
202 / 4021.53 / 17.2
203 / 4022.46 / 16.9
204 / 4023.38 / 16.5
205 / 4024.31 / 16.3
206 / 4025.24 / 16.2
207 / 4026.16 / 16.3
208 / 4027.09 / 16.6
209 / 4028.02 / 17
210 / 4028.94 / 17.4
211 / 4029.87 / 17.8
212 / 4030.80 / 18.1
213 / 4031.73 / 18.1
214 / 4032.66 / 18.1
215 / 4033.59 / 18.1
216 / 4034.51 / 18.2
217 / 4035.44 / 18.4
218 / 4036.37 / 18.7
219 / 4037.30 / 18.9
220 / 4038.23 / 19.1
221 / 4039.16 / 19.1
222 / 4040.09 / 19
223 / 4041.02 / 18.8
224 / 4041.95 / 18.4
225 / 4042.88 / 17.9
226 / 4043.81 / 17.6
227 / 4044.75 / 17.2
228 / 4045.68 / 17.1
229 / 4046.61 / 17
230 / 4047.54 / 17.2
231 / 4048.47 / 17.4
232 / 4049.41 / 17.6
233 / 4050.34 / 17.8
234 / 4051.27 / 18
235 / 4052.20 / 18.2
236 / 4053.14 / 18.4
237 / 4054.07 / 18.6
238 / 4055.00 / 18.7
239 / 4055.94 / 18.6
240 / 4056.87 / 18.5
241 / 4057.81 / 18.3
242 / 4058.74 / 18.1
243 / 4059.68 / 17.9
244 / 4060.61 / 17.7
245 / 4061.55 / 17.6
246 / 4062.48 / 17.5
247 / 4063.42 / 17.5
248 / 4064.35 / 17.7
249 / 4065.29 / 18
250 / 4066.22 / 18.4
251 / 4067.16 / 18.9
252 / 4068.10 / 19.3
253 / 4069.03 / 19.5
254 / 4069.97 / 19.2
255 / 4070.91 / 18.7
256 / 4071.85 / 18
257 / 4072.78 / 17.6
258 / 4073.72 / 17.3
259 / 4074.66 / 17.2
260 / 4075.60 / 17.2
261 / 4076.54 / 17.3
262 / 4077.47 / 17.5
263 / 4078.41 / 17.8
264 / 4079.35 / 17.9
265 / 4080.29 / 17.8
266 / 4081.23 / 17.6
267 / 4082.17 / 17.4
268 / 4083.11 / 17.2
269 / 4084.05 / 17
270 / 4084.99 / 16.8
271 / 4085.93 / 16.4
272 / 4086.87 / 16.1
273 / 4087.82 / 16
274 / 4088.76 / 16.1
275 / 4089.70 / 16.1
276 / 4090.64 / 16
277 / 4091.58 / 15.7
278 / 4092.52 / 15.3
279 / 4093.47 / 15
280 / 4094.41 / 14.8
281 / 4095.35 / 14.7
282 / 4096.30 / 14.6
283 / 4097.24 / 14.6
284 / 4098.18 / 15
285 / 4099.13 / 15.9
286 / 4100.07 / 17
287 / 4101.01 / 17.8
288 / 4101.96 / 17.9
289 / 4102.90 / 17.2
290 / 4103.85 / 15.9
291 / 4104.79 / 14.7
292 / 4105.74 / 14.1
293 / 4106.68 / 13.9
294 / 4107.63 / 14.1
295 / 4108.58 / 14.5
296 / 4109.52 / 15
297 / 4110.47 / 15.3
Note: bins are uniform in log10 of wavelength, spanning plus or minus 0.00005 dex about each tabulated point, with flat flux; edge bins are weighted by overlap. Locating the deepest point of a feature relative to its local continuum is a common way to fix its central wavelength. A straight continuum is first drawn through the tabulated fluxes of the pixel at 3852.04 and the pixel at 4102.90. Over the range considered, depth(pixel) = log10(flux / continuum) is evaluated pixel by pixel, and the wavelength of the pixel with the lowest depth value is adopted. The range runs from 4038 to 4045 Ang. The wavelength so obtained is 4044.75 Ang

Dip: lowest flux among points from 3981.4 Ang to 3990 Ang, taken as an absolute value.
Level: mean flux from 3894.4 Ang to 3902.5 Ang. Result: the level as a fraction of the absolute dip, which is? 0.88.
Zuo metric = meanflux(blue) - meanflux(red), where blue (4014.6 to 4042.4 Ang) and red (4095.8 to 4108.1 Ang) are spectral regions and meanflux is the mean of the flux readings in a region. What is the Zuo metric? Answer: 2.2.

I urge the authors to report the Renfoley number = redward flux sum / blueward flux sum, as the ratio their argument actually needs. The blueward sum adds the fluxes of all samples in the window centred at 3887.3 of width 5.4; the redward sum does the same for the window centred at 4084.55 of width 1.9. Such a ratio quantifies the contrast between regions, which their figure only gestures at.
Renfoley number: 0.35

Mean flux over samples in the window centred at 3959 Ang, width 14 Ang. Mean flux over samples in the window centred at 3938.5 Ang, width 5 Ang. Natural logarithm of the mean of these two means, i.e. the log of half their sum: 2.736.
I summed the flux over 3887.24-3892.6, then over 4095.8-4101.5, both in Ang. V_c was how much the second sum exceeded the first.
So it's 4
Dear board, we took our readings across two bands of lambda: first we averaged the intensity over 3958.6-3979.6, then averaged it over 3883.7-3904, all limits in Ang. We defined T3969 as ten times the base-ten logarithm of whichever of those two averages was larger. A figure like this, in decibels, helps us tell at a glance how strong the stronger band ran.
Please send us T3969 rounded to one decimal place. 11.7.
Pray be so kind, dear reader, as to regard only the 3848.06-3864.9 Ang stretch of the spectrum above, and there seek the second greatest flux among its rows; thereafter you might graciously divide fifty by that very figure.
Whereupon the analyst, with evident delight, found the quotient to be 2.59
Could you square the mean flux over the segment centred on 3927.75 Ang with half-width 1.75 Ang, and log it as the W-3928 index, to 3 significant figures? 253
